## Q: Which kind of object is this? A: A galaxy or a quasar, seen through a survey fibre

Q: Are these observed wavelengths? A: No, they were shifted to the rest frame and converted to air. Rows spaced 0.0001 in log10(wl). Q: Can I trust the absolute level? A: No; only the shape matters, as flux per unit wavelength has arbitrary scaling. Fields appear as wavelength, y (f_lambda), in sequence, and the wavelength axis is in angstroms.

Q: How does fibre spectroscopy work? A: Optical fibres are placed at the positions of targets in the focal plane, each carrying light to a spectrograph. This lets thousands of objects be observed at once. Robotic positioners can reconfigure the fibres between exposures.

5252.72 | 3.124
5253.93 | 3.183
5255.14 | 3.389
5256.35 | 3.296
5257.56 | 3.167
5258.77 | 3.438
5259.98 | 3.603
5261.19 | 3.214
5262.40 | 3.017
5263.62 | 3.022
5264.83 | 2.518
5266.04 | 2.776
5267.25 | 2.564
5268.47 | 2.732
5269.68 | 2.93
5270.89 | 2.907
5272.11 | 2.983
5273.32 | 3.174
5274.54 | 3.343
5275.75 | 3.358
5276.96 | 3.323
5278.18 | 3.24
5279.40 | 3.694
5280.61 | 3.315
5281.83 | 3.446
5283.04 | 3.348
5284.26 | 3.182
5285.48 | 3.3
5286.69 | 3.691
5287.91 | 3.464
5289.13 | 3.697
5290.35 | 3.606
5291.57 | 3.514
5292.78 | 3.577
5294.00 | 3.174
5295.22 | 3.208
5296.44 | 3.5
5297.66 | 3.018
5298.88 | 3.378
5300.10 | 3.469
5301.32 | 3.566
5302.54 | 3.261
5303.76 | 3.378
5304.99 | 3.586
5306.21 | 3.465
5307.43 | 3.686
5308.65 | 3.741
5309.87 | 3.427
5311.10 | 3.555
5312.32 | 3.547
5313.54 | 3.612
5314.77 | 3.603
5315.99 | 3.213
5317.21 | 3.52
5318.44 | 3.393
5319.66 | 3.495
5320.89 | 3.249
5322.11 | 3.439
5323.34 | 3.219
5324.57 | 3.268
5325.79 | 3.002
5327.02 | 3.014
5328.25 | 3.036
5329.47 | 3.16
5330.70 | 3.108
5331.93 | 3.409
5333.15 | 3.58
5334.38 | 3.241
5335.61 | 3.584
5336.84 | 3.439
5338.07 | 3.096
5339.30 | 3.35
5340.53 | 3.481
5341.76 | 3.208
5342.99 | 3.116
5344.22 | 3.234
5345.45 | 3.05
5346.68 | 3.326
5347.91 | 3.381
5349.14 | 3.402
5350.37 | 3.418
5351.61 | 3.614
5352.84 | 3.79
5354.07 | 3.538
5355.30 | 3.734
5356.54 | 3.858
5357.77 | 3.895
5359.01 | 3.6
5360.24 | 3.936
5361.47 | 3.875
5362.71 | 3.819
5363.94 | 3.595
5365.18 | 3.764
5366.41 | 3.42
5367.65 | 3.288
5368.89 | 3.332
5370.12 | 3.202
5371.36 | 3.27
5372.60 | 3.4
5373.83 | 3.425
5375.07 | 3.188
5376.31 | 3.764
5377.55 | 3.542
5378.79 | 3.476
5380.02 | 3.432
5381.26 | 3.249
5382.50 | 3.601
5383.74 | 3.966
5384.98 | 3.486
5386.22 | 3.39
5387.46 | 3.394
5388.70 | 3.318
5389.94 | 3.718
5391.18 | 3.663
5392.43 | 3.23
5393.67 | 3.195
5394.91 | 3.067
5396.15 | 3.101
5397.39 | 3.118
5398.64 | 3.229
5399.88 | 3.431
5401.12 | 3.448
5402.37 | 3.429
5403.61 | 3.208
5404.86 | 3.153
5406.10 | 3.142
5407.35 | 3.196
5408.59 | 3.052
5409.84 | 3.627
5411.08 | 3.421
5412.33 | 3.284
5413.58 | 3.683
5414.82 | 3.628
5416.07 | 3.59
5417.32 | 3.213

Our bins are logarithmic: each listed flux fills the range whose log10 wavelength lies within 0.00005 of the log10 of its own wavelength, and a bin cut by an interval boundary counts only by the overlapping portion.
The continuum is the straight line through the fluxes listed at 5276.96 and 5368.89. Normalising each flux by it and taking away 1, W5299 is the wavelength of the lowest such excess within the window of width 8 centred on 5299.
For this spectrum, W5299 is 5297.66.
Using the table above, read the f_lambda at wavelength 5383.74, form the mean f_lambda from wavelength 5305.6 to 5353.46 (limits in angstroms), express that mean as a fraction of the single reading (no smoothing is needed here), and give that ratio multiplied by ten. 8.5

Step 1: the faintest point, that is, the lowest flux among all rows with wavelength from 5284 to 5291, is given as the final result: 3.182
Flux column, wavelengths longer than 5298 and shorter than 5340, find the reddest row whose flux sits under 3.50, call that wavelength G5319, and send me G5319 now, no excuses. 5339.30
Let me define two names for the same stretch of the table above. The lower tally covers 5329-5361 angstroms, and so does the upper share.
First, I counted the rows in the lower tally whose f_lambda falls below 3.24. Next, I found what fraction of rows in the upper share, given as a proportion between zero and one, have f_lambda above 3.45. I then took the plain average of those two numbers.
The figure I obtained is 3.7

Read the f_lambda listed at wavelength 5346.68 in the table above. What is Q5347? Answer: 3.326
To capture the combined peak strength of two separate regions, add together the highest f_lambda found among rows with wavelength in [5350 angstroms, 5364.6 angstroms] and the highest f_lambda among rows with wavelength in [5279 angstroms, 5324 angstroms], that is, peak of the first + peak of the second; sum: 7.7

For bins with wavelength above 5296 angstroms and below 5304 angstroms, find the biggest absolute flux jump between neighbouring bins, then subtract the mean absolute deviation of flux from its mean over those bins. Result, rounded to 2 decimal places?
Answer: 0.35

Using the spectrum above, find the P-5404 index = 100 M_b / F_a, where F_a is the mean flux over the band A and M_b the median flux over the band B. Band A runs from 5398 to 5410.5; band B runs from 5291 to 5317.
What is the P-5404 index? 106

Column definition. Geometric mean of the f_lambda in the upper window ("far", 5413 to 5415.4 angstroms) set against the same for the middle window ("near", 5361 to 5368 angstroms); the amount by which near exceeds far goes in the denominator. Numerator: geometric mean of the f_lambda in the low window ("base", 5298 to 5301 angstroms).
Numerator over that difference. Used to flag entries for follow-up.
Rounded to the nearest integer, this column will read -98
